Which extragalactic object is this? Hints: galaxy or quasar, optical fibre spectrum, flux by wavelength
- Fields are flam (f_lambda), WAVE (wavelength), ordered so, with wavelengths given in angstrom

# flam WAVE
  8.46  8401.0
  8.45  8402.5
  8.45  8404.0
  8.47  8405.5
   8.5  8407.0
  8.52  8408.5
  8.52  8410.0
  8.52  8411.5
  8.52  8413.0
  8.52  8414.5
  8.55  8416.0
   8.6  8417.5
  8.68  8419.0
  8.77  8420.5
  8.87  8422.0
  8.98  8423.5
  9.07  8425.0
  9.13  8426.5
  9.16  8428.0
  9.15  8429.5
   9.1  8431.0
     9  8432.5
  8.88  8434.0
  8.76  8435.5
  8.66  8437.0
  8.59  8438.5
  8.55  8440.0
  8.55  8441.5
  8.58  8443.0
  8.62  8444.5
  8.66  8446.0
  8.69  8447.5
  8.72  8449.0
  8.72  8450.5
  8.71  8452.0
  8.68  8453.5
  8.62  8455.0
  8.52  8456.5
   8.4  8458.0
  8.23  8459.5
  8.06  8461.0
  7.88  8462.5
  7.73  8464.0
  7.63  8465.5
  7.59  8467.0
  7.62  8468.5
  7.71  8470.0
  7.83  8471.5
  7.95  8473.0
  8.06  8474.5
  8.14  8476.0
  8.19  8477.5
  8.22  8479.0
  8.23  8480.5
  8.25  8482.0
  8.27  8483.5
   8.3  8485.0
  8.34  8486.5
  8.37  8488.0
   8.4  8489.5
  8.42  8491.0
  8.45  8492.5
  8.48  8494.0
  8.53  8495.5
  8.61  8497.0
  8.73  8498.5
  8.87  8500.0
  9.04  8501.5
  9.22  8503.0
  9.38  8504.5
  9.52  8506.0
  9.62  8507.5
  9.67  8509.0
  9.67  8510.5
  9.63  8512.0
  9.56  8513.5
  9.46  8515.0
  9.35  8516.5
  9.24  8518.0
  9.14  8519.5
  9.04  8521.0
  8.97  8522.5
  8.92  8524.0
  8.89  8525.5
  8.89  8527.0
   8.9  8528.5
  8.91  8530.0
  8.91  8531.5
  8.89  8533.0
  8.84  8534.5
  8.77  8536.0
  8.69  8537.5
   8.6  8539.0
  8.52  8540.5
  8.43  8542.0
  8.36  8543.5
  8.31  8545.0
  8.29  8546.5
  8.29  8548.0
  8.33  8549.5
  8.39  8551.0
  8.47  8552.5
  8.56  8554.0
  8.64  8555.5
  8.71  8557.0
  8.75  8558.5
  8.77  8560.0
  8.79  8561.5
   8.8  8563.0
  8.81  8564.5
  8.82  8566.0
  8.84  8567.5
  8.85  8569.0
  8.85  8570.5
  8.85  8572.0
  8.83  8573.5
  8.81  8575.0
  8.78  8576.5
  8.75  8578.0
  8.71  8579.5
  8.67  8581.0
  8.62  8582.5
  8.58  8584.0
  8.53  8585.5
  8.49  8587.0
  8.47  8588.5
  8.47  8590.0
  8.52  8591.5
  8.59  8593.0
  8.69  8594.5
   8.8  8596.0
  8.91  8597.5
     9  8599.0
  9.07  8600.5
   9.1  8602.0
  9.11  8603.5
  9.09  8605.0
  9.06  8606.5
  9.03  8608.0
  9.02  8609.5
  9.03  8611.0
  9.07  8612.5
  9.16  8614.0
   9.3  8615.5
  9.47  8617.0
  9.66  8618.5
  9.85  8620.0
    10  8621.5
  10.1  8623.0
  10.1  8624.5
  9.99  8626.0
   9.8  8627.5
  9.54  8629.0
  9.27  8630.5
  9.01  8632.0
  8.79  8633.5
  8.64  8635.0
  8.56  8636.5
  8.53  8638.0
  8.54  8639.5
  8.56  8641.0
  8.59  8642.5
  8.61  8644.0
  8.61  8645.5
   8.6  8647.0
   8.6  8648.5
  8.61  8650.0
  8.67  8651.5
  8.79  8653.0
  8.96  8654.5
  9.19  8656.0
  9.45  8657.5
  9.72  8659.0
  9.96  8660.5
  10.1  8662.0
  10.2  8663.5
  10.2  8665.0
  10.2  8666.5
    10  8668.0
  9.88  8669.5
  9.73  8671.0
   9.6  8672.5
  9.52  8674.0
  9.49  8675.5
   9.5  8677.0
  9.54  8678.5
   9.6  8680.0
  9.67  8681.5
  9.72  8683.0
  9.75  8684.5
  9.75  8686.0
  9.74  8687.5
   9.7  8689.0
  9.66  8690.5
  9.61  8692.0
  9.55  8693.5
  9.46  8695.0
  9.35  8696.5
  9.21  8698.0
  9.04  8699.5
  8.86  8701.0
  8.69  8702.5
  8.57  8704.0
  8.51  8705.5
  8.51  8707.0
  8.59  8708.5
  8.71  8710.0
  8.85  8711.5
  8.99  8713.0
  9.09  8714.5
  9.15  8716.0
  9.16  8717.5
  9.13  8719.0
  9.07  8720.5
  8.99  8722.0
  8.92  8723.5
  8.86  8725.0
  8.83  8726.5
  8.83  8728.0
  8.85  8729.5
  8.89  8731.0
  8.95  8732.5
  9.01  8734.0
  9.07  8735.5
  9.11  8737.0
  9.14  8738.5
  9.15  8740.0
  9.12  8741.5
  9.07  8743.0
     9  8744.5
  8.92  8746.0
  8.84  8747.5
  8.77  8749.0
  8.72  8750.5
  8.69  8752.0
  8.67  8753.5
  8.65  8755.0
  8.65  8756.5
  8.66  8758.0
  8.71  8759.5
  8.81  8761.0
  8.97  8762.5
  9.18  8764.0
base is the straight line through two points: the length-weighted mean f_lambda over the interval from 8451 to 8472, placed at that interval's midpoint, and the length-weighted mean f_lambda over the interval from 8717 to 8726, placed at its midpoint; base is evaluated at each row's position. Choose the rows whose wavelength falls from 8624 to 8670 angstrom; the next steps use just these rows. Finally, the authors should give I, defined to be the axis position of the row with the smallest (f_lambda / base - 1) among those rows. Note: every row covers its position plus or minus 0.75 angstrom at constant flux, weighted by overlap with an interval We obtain 8638.0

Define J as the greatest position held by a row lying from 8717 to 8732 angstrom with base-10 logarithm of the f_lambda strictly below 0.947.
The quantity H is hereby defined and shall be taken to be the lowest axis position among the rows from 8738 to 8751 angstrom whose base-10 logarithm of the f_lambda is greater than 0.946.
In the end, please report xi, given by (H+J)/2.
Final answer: 8734.0 angstrom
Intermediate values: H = 8738.5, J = 8729.5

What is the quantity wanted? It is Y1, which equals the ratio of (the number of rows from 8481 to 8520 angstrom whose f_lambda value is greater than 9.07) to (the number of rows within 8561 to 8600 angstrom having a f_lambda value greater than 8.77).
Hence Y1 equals 0.9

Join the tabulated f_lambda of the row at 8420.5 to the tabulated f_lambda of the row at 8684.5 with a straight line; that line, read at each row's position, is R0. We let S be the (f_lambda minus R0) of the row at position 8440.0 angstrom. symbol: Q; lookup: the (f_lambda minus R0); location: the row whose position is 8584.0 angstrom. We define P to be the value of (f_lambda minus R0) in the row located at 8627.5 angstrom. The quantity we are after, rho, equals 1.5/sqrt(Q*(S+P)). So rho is 9.6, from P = 0.3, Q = -0.80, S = -0.29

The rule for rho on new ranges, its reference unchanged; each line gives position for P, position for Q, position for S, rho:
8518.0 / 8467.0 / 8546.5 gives 1.4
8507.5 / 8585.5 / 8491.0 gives 5.6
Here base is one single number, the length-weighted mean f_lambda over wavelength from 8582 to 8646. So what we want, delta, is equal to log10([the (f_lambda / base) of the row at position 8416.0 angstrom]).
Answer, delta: -0.023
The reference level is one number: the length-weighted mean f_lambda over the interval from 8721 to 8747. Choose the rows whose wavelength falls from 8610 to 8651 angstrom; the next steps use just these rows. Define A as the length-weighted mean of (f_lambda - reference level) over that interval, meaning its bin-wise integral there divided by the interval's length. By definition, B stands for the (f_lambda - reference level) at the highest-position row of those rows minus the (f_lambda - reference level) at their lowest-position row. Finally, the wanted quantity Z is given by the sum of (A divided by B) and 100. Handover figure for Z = 100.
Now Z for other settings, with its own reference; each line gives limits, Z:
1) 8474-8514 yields 100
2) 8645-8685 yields 100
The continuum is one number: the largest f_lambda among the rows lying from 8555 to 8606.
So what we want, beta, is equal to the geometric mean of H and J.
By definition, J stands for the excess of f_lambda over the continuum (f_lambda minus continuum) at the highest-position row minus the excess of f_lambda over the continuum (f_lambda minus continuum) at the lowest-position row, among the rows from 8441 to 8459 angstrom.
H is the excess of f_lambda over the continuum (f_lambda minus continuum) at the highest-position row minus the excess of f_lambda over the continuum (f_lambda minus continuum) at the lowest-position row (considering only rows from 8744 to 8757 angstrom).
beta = 0.23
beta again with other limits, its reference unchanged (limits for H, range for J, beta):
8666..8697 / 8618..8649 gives 0.95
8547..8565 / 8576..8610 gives 0.35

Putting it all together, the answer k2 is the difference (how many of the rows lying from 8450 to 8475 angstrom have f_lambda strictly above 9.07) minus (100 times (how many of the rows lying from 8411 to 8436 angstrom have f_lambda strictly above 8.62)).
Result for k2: -1200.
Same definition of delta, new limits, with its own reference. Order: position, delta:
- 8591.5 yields -0.025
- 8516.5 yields 0.015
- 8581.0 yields -0.017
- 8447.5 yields -0.016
